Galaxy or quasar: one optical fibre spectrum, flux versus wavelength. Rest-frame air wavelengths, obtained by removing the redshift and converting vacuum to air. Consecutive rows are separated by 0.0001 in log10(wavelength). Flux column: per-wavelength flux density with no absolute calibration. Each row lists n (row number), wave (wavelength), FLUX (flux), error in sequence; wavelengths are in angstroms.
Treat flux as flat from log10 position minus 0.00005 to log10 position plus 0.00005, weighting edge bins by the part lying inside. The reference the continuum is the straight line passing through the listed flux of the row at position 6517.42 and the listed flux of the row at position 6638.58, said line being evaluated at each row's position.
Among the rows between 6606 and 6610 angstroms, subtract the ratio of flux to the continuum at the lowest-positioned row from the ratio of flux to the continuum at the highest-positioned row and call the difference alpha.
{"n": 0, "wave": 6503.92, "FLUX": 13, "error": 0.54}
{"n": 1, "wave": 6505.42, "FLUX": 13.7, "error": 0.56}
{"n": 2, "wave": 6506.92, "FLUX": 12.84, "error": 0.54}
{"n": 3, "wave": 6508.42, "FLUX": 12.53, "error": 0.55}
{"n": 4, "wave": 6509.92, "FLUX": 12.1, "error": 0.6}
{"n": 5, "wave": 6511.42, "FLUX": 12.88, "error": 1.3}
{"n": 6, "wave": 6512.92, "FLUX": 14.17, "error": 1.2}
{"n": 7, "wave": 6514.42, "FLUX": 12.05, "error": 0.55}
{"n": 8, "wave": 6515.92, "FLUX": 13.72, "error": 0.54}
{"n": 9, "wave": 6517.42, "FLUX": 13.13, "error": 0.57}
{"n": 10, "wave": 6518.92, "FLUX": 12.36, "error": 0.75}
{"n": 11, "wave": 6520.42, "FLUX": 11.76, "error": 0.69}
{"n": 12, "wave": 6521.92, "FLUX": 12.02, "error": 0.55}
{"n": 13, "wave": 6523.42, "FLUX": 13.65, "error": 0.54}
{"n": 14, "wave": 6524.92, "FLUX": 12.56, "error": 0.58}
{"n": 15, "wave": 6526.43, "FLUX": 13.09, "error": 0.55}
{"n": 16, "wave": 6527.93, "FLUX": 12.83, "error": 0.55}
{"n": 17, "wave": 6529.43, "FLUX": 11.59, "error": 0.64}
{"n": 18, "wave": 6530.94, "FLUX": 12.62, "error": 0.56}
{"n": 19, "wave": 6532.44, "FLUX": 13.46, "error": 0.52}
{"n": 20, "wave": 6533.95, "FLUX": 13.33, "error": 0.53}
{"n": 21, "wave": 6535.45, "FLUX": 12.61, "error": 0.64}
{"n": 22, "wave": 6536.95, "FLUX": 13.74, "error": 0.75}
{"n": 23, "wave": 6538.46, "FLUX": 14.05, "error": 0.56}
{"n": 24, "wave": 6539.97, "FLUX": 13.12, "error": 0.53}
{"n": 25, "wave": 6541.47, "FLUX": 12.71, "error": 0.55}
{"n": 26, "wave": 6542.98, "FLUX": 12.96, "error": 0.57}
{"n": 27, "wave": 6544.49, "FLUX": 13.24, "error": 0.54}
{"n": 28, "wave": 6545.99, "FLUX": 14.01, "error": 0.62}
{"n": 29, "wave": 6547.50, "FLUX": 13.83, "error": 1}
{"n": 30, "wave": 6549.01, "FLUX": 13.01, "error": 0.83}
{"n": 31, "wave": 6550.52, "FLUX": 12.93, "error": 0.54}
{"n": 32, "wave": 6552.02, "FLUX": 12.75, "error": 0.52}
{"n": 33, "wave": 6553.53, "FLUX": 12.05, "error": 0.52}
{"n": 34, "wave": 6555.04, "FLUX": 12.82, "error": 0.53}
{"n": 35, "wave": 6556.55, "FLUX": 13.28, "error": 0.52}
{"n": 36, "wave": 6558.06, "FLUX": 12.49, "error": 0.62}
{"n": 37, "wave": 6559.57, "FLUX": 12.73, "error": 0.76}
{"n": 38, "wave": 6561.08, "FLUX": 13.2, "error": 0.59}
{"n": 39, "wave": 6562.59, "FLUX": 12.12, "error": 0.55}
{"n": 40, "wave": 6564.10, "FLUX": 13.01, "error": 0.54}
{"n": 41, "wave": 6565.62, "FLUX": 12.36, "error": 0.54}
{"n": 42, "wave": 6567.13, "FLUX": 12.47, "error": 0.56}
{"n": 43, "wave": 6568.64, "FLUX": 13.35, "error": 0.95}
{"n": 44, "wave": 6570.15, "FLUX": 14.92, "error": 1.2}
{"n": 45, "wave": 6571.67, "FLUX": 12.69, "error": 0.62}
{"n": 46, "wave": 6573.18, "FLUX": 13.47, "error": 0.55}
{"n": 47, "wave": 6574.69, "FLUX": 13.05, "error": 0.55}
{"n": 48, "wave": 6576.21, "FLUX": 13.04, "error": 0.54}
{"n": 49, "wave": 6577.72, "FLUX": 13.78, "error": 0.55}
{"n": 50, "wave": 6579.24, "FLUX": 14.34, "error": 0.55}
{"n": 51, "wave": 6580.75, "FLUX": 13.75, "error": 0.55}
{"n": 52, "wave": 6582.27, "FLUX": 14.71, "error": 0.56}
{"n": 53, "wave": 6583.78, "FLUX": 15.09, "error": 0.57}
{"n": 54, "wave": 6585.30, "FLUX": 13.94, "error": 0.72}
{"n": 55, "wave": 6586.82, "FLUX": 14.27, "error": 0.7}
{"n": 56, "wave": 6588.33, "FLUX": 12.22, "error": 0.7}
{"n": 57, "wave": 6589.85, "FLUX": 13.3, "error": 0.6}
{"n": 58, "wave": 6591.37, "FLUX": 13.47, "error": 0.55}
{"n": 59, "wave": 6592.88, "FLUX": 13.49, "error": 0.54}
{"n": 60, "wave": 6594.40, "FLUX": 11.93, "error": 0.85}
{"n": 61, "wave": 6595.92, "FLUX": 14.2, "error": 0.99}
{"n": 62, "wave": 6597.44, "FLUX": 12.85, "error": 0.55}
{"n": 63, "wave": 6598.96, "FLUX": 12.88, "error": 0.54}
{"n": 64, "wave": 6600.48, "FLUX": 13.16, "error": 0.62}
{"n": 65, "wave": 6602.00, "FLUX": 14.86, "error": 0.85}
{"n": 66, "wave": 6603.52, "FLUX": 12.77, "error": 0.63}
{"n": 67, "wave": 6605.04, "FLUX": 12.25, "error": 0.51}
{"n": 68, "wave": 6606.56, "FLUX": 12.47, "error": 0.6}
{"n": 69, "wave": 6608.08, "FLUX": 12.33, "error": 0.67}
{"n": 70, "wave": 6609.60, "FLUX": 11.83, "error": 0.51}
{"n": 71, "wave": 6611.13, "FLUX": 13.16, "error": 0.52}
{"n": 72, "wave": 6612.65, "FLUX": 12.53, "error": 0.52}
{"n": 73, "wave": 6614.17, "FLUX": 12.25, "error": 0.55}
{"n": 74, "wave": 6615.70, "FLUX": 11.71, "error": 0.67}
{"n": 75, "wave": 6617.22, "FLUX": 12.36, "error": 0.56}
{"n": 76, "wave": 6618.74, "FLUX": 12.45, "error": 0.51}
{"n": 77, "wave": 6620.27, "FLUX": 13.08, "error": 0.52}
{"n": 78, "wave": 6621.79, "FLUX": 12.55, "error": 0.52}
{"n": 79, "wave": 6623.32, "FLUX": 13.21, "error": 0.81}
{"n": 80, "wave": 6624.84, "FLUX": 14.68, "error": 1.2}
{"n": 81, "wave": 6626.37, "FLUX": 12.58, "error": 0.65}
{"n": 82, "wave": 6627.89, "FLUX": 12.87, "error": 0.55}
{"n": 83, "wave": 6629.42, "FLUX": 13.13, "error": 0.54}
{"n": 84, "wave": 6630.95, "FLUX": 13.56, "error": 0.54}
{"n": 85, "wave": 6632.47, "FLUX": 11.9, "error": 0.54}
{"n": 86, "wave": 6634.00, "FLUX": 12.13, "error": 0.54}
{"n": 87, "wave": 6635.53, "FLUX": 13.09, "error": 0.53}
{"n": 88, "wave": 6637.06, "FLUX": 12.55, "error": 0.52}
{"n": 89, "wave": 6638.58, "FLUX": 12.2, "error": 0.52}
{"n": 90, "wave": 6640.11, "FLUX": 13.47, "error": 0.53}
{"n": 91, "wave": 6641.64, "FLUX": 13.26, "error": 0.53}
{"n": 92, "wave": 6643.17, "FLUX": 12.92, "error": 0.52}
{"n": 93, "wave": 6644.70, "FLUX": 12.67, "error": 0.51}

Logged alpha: -0.05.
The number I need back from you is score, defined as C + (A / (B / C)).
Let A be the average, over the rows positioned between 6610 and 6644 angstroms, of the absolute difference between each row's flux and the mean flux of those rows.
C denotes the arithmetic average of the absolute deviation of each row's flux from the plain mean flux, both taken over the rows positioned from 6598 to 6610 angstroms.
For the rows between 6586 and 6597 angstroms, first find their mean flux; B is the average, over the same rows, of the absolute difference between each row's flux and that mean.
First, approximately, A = 0.51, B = 0.68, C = 0.61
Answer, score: 1.07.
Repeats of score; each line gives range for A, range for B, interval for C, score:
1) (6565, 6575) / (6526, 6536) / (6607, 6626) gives 1.37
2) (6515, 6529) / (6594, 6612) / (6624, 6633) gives 1.25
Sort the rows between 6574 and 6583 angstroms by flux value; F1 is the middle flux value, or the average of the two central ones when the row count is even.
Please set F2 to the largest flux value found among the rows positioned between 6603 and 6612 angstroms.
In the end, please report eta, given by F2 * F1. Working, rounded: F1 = 13.8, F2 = 13.16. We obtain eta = 181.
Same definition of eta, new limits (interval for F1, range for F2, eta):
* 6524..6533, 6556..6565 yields 169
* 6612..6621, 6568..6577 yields 185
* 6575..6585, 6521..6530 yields 192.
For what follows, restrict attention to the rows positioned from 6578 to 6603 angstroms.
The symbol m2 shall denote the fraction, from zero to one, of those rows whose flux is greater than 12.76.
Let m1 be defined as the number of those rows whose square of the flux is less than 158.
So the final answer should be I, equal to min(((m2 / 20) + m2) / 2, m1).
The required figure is 0.46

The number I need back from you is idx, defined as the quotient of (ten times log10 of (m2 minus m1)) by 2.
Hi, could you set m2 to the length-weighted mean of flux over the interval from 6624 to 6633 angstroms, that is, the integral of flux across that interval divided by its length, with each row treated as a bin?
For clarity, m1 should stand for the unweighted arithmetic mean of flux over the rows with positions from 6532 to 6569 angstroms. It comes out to -4.3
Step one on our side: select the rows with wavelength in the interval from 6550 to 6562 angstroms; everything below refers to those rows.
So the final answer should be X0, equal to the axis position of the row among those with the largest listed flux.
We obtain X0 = 6556.55 angstroms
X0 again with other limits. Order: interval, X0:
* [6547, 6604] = 6583.78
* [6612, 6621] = 6620.27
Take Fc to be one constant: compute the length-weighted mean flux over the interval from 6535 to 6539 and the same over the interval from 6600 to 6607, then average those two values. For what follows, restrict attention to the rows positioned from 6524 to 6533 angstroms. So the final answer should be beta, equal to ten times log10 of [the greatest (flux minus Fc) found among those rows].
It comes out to -8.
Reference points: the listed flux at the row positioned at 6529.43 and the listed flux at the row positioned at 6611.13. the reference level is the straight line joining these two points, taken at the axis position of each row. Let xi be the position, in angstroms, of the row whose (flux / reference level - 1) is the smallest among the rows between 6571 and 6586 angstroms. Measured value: 6571.67 angstroms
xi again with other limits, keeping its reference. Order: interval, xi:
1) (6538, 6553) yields 6552.02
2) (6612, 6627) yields 6615.70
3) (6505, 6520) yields 6514.42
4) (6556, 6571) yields 6562.59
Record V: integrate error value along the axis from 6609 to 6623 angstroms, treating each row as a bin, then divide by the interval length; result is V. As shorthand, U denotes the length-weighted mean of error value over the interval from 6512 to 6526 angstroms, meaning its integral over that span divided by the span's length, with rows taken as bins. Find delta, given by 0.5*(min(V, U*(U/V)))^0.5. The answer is 0.371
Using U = 0.668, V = 0.55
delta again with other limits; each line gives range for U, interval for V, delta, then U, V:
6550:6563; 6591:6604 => 0.347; 0.574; 0.69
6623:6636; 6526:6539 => 0.384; 0.653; 0.59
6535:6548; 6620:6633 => 0.390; 0.633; 0.66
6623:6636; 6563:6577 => 0.399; 0.653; 0.67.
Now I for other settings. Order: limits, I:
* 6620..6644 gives 0.33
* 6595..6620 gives 0.23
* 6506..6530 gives 0.26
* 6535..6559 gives 0.36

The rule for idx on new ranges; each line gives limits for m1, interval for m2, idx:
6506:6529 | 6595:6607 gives -2.0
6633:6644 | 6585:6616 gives -4.2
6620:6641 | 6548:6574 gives -12.5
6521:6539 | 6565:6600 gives -1.5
